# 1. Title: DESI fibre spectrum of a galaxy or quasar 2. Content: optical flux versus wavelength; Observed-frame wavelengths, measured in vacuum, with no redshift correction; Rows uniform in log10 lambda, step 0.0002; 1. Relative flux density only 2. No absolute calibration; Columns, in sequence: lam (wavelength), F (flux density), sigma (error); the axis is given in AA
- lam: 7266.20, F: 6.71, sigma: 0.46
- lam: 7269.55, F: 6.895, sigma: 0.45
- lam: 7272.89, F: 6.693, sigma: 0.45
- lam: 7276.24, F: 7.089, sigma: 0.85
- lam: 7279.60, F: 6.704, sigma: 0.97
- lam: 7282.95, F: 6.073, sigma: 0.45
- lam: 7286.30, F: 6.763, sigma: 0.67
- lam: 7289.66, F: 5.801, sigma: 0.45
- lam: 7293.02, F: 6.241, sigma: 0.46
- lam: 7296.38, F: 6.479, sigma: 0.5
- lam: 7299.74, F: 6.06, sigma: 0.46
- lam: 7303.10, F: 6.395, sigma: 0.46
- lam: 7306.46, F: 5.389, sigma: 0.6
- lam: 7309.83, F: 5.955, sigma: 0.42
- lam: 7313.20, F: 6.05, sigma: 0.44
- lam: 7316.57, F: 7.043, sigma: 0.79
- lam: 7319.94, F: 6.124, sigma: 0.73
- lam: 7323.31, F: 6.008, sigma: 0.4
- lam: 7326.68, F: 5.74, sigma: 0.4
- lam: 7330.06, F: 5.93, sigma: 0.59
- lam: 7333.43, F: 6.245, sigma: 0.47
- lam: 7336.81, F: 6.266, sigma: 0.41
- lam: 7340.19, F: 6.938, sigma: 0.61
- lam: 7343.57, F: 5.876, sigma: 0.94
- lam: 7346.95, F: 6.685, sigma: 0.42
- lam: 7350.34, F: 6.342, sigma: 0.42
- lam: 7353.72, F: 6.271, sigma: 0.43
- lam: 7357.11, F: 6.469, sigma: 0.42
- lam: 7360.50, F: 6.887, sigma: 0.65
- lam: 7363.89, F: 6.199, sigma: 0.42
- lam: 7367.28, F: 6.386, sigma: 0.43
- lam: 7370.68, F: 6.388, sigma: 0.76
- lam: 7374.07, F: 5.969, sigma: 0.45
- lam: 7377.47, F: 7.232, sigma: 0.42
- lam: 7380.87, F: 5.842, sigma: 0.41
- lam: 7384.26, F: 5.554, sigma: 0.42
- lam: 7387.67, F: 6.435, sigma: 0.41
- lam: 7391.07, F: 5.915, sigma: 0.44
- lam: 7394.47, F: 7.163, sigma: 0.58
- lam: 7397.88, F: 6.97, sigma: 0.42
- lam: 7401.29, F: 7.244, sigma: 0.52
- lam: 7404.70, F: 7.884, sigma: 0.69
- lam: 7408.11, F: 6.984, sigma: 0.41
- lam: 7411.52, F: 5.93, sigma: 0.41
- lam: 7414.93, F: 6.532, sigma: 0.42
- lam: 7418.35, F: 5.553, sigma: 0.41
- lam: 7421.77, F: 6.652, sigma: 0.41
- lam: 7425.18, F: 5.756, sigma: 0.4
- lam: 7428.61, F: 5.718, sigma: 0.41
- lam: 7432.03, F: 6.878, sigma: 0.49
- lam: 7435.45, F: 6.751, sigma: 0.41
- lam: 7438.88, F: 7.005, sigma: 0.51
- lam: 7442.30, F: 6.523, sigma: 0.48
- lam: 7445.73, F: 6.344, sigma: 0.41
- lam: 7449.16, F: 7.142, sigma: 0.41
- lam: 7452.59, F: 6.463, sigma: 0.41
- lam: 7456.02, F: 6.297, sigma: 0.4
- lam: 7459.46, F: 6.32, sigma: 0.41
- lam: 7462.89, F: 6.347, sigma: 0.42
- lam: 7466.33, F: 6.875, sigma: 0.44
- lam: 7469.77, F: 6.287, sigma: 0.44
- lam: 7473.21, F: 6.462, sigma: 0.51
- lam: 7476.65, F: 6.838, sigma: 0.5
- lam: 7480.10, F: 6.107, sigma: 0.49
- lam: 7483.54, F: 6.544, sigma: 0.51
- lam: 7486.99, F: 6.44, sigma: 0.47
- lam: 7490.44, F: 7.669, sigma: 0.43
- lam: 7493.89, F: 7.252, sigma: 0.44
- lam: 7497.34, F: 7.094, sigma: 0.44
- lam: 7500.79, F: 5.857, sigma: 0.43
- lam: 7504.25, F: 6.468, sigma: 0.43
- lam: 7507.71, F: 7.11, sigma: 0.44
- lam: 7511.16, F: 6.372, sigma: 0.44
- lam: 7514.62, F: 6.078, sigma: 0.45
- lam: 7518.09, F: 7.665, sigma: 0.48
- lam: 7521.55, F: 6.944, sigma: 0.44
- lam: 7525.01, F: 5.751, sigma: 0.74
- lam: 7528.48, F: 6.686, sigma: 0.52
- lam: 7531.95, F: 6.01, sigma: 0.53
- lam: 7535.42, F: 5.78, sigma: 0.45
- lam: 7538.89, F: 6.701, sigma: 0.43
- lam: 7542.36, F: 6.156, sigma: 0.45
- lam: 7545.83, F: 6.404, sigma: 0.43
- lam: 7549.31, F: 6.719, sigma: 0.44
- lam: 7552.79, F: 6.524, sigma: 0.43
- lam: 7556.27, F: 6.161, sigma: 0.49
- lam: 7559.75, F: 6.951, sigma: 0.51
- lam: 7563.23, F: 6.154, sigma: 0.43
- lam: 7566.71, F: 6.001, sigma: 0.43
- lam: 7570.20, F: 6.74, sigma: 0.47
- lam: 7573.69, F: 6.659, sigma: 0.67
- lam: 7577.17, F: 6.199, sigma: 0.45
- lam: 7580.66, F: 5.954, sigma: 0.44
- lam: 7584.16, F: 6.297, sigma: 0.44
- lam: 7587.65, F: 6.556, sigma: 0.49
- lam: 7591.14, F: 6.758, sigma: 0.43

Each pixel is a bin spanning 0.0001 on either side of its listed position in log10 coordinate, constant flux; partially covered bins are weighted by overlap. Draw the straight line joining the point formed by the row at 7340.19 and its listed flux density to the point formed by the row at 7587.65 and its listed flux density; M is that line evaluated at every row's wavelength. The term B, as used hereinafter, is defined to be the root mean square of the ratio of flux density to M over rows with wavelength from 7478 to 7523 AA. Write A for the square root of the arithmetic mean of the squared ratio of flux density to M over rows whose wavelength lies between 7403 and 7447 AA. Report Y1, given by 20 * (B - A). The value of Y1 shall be 1.0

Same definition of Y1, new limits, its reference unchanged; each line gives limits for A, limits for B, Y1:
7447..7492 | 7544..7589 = -0.2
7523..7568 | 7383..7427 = 0.0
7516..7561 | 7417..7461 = -0.7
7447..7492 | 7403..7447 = -0.4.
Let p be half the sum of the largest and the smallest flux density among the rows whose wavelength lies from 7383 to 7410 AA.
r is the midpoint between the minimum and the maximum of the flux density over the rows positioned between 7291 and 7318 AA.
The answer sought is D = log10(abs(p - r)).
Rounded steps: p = 6.72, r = 6.22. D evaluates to -0.3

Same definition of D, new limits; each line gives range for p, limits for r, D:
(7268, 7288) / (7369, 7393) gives -0.7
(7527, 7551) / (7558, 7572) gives -0.6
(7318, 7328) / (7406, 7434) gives -0.5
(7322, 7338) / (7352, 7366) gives -0.3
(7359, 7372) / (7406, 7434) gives -0.6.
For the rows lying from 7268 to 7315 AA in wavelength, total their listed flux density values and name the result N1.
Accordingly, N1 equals 89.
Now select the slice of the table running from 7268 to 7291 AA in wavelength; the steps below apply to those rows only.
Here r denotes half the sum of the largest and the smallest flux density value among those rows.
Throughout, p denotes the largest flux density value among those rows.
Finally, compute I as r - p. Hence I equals -0.64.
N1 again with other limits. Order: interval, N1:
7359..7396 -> 70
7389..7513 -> 238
